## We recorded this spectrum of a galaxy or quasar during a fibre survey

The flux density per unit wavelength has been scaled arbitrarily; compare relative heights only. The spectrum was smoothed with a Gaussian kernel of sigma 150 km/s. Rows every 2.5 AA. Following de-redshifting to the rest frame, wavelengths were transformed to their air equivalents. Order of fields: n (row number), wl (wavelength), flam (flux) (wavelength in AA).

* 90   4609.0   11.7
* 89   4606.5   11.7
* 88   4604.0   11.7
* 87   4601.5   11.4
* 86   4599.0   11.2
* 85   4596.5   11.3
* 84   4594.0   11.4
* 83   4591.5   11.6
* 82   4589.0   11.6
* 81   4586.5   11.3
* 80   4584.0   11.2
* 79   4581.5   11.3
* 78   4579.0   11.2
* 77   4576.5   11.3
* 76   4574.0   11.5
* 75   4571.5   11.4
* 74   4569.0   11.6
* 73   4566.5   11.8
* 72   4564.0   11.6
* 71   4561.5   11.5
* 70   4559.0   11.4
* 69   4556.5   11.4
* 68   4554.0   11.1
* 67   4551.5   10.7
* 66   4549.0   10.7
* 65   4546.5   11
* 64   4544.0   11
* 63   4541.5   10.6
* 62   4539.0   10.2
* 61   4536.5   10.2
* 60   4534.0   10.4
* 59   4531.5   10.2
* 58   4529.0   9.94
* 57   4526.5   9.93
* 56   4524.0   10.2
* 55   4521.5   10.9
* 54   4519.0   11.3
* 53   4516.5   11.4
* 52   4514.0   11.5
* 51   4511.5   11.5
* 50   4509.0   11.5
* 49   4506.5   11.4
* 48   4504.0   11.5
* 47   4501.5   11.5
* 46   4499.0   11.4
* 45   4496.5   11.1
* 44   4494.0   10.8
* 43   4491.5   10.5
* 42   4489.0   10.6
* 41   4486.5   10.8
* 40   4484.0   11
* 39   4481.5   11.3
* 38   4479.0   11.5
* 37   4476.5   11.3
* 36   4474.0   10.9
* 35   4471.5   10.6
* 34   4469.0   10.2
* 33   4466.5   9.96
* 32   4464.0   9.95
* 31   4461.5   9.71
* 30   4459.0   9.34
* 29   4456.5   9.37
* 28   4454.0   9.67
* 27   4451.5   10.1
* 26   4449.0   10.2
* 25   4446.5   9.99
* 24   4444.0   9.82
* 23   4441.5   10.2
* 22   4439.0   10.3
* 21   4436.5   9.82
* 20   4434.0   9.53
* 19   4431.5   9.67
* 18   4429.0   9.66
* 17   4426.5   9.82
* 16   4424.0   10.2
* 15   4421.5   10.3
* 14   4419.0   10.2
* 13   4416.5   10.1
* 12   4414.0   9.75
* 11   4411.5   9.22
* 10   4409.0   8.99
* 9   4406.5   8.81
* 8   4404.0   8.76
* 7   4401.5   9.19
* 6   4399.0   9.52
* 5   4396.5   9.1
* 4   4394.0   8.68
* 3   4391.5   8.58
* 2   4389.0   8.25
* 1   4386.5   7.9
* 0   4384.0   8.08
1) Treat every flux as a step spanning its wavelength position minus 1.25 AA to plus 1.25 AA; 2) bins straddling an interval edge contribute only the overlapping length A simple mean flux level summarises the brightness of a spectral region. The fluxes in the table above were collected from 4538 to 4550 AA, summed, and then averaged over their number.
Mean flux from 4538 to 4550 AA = 10.7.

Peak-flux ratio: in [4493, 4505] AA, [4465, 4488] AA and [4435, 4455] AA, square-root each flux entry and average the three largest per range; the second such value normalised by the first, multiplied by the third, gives 3.18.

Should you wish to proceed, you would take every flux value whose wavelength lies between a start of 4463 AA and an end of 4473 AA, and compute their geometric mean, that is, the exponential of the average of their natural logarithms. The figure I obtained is 10.2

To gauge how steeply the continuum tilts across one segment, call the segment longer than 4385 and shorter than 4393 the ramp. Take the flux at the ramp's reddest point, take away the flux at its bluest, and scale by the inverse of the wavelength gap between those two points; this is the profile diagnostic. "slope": 0.14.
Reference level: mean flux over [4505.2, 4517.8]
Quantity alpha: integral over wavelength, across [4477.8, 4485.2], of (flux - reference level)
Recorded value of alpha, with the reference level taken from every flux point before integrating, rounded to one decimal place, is -1.4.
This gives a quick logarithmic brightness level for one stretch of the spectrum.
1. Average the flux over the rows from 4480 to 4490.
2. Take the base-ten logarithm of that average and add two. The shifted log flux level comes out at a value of 3.04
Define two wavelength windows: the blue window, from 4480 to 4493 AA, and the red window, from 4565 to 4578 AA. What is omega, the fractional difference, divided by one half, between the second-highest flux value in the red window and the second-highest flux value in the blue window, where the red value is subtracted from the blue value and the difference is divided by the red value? -0.10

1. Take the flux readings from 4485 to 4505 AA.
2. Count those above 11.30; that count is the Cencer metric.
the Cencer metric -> 3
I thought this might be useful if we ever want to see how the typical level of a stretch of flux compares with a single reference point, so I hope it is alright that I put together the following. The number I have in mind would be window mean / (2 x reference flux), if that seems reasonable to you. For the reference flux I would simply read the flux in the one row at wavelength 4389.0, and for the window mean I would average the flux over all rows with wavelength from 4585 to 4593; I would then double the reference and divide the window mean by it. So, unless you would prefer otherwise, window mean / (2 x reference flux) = 0.70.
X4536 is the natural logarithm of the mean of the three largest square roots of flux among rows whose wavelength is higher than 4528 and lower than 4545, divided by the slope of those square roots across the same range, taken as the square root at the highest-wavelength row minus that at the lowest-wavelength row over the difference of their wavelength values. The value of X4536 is 5.7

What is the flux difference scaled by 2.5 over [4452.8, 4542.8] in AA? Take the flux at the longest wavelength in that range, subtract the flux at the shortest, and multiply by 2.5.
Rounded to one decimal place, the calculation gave 2.3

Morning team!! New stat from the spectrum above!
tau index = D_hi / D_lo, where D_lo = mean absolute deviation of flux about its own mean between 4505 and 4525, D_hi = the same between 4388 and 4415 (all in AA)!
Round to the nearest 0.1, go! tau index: 1.0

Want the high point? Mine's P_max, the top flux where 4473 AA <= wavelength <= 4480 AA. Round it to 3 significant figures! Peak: 11.5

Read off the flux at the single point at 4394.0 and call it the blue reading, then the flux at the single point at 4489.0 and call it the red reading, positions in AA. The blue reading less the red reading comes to -1.9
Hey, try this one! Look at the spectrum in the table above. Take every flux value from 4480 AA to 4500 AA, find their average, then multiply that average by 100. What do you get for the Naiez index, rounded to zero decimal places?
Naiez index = 1094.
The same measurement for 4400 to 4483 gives 995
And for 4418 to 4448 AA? 996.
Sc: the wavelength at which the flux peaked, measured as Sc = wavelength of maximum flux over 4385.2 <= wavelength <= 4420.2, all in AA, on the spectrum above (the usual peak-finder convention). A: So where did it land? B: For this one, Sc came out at 4419.0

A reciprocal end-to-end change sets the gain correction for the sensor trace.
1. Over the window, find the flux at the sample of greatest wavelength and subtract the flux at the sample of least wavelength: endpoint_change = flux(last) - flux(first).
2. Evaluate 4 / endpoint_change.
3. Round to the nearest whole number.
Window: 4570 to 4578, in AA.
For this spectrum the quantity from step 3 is -40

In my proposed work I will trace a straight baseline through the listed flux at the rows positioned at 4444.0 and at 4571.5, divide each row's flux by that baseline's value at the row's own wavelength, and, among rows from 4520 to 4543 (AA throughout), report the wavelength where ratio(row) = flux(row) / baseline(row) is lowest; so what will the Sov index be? 4529.0 AA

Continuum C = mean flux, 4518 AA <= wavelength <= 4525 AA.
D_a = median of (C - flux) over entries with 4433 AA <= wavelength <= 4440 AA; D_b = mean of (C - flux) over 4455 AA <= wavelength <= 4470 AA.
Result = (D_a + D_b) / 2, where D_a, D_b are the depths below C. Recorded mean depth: 1.0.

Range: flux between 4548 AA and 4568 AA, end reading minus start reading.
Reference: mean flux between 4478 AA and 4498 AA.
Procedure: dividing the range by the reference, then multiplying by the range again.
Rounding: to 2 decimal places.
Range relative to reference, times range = 0.11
